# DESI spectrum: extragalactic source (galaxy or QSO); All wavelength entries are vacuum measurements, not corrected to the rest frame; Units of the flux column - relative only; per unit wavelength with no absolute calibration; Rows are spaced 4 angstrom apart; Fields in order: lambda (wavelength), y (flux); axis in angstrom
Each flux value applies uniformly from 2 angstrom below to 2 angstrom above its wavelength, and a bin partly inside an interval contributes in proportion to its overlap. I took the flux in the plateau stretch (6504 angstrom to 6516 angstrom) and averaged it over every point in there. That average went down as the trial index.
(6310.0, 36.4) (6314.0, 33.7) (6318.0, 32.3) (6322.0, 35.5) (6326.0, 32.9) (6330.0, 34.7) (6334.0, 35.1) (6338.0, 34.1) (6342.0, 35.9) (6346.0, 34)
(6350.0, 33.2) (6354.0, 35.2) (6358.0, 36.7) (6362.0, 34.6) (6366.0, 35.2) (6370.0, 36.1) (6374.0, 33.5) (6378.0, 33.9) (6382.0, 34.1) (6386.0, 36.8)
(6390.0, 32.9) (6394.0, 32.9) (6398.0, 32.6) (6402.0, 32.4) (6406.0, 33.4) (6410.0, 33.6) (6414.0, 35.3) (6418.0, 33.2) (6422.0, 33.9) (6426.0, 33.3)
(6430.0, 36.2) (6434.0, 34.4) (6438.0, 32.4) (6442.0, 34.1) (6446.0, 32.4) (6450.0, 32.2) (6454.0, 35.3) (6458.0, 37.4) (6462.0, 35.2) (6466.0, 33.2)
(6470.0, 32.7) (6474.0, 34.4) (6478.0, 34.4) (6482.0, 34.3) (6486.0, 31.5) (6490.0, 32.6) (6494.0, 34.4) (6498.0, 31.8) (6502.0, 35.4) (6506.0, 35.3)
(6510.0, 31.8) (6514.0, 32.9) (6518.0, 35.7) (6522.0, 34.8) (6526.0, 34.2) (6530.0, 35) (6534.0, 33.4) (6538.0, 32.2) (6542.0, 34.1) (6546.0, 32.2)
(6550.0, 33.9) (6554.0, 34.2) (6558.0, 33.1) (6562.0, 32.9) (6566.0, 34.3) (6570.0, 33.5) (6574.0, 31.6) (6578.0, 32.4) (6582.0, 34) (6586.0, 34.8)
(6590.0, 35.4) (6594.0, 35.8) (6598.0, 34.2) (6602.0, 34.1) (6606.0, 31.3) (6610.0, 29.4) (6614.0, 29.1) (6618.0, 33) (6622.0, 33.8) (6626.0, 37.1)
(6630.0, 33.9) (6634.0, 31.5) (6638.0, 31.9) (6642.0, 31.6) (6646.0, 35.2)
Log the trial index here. 33.3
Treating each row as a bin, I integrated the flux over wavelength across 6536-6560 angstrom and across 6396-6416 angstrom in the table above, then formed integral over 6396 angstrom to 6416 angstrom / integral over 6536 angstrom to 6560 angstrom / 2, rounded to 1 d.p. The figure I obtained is 0.4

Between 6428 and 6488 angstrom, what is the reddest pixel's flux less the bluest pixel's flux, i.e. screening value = -5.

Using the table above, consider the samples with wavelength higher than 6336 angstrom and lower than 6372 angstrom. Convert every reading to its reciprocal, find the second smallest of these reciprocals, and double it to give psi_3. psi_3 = 0.0554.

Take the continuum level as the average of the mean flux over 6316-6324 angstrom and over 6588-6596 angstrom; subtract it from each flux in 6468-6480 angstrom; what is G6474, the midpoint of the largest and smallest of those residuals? -1.2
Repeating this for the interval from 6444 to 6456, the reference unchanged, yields -1.0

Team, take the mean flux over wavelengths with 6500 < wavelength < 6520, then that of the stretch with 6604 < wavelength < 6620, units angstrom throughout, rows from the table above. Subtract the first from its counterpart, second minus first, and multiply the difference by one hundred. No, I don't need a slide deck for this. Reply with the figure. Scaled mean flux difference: -352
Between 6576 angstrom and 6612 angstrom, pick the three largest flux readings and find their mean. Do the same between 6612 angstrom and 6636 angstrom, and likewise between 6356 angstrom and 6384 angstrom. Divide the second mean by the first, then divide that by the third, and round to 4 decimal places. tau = 0.0275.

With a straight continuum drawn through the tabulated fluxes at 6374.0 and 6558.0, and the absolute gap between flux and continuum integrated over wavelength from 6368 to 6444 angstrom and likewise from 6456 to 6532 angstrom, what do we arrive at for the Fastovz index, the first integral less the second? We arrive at -38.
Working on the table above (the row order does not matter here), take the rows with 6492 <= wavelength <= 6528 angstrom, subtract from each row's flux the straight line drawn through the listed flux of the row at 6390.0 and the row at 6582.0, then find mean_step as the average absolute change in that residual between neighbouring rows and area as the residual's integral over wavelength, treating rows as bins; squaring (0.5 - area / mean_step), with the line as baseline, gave 63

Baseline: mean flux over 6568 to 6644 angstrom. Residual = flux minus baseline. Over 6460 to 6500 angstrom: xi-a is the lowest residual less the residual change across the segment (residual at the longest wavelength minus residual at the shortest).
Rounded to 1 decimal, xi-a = 1.8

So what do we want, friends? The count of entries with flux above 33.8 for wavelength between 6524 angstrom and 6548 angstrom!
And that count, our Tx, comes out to 3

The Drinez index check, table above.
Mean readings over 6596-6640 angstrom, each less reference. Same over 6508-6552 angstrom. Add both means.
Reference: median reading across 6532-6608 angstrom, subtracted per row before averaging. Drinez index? -1.5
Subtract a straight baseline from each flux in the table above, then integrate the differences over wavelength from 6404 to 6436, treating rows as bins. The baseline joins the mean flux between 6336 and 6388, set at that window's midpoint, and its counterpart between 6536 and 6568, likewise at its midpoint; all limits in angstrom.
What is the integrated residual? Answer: -8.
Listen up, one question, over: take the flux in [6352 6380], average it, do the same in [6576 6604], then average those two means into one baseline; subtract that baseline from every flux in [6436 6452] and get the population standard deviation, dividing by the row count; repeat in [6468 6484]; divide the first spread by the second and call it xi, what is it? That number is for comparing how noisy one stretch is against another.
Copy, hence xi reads 1.1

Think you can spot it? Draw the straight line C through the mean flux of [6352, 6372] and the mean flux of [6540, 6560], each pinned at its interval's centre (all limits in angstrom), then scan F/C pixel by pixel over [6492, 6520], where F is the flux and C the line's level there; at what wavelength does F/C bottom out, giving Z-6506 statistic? 6498.0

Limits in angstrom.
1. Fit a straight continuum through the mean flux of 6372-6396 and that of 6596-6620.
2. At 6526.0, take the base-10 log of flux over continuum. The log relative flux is 0.020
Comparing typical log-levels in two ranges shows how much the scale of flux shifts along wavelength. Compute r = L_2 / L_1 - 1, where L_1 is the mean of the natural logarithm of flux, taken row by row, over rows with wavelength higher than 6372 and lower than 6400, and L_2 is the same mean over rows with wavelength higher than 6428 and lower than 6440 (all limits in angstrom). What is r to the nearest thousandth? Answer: 0.004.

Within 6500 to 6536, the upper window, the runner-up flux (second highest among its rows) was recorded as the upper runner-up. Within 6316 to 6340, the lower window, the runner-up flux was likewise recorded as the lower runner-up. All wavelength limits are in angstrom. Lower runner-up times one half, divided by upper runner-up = 0.50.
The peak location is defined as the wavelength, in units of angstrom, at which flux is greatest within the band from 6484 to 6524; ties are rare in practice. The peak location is 6518.0 angstrom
